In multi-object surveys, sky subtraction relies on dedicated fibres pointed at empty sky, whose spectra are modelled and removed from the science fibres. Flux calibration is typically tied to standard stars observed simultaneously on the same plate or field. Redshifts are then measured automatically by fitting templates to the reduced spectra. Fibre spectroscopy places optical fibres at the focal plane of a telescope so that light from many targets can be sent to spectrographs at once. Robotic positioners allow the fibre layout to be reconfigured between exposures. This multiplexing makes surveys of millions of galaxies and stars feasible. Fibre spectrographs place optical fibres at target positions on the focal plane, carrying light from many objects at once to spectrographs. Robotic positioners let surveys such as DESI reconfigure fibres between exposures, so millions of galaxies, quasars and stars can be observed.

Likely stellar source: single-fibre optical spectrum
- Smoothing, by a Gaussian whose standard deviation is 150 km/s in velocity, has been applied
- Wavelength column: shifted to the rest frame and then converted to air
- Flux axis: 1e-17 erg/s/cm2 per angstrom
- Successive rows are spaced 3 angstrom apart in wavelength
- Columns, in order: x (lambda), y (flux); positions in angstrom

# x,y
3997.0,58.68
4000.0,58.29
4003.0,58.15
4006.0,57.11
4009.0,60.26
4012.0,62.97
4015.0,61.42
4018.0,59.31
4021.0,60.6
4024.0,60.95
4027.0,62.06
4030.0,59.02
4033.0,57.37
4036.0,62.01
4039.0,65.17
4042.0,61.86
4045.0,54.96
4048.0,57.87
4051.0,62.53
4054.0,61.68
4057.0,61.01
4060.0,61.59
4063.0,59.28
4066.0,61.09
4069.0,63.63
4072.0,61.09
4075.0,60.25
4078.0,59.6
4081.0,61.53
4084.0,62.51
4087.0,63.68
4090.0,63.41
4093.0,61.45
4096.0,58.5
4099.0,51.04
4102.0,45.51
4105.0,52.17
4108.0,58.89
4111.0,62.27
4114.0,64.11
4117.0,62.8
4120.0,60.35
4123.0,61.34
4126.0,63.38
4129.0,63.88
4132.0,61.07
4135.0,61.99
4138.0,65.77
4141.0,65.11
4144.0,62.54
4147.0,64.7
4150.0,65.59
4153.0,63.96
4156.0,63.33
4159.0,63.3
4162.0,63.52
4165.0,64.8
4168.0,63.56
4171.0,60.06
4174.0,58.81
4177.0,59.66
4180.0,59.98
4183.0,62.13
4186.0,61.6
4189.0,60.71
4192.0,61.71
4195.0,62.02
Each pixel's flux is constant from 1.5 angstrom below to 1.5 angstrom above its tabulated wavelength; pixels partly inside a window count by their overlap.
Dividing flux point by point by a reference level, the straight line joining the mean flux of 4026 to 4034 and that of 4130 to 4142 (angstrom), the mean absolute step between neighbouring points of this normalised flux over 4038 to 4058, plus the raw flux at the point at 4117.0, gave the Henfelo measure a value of 62.9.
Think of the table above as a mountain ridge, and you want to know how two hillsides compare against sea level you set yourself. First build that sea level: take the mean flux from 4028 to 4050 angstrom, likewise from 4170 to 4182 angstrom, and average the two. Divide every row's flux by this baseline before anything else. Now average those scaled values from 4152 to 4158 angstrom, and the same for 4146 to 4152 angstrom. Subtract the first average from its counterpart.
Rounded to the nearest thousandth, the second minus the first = 0.025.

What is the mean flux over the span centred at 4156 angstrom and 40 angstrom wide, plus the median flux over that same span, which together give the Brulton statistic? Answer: 127.0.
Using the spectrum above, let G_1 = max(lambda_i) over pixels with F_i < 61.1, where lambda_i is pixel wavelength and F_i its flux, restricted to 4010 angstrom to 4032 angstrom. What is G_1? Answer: 4030.0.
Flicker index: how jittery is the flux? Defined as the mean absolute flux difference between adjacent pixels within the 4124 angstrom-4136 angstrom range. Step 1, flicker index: 1.4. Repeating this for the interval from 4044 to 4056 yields 2.8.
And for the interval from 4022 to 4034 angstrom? 1.9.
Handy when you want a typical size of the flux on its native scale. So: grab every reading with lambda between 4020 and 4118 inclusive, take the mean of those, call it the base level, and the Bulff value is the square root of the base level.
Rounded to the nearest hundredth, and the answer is 7.75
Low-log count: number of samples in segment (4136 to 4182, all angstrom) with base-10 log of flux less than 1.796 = 4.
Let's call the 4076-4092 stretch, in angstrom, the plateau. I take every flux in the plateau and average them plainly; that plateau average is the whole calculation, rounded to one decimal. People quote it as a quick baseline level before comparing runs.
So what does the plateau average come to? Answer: 62.1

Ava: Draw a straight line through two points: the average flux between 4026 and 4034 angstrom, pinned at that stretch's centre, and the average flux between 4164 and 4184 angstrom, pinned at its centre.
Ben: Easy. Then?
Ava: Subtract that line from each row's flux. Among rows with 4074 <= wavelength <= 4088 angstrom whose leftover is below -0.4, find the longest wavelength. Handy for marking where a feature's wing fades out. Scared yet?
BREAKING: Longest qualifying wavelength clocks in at 4078.0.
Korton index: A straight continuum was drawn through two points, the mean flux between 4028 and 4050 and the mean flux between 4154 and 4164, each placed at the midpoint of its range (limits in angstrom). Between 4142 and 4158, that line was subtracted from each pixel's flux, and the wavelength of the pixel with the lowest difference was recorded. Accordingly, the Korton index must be 4144.0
